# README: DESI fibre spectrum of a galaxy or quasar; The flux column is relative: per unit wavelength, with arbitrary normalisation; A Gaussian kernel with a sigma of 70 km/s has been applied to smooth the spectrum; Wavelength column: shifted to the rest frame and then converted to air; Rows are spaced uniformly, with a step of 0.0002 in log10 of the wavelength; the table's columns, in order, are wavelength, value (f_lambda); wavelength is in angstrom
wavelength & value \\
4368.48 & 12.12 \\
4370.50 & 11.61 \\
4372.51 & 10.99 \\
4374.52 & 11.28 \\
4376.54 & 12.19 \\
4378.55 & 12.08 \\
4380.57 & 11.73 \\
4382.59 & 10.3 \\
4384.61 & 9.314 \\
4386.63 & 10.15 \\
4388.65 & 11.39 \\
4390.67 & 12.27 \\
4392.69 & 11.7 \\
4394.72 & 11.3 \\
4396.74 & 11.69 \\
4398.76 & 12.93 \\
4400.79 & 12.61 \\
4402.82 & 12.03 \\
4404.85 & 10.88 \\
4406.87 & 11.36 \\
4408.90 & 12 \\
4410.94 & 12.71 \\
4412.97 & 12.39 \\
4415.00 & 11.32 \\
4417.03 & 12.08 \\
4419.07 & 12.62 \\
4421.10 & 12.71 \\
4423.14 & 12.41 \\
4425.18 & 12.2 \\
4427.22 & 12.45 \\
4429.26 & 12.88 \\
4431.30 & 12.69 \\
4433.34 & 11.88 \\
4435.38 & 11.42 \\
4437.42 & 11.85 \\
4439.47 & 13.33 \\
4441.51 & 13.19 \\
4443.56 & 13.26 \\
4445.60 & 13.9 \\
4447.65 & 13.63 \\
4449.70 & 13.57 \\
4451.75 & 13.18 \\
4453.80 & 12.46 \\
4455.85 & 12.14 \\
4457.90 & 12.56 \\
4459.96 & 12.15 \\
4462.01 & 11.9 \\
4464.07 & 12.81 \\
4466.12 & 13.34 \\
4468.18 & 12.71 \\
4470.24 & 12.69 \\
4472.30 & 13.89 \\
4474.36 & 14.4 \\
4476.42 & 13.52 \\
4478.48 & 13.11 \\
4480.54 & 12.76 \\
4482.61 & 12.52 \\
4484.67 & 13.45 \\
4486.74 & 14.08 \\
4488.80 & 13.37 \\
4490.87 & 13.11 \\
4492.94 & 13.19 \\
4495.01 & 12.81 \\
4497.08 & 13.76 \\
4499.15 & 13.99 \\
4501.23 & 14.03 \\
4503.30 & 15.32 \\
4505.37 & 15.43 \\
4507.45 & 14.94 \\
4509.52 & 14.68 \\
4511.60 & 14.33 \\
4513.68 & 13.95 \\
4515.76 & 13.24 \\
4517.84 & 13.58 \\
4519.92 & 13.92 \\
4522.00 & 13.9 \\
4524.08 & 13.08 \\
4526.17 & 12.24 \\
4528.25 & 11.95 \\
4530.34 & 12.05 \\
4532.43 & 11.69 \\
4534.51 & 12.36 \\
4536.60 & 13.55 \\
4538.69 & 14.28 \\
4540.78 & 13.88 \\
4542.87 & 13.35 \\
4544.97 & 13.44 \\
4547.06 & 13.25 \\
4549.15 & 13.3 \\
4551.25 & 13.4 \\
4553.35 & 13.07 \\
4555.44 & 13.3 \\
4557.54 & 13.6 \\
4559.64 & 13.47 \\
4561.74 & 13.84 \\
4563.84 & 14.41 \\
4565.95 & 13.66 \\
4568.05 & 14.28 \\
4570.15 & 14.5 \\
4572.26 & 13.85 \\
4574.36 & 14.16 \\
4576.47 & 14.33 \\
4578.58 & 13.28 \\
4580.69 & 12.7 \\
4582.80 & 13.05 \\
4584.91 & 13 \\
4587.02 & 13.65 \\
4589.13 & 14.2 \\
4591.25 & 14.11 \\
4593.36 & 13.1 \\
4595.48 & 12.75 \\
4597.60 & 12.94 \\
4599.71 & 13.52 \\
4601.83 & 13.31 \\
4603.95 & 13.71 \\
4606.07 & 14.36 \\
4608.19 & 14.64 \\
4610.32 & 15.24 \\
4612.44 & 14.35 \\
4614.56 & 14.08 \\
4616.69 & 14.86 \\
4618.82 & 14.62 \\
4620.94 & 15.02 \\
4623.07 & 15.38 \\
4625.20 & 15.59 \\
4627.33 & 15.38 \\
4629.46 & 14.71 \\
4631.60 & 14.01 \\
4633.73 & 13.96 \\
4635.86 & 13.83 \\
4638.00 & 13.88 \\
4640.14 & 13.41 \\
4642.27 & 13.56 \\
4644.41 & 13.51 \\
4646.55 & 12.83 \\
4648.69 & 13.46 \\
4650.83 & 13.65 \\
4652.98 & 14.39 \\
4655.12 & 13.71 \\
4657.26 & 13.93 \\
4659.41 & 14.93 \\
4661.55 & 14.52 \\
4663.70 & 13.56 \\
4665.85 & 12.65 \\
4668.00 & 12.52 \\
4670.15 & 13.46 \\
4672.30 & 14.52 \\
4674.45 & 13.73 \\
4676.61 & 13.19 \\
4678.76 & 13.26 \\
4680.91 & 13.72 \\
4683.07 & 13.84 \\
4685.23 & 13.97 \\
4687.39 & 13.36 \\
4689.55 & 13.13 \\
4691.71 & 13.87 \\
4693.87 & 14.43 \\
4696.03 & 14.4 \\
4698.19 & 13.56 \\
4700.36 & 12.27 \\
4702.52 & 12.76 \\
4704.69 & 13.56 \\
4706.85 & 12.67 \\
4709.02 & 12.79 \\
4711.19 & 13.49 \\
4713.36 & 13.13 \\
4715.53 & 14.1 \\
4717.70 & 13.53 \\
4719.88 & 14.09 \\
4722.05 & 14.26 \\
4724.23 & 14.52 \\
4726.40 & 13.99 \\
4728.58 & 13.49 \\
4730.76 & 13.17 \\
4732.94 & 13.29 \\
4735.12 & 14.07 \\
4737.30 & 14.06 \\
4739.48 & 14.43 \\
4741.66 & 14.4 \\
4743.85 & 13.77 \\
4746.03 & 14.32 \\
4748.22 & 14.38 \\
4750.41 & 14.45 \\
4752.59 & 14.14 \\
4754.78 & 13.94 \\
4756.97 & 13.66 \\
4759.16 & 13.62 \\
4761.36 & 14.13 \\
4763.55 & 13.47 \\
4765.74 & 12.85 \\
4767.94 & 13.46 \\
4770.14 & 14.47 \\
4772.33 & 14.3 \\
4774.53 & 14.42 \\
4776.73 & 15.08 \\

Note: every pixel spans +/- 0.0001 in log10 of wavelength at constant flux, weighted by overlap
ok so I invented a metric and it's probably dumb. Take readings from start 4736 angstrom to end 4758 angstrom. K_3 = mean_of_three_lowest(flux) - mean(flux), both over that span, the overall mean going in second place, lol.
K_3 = -0.37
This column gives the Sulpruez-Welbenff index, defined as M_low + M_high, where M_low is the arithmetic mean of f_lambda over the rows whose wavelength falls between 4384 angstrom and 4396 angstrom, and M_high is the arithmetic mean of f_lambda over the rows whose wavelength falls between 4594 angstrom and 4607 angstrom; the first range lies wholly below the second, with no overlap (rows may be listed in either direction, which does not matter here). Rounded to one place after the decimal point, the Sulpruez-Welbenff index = 24.5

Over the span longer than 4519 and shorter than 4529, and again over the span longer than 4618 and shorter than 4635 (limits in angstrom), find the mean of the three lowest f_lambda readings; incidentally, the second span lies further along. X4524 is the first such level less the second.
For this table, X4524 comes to -1.8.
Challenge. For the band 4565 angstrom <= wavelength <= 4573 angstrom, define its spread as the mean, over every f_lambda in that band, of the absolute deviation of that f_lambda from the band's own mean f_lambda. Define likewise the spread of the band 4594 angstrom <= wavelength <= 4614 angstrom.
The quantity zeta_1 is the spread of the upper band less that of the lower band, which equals 0.4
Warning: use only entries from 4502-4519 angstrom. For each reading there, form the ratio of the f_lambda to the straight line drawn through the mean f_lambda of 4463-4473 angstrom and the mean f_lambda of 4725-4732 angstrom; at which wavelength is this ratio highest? 4505.37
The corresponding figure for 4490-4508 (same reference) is 4505.37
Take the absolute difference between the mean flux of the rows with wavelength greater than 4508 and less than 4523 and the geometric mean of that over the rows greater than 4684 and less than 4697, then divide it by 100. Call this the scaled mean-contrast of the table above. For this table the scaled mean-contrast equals 0.001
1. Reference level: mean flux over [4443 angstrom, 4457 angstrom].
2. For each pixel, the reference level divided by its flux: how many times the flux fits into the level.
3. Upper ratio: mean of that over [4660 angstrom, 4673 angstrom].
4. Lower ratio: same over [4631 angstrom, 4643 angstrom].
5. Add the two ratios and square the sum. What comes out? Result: 3.73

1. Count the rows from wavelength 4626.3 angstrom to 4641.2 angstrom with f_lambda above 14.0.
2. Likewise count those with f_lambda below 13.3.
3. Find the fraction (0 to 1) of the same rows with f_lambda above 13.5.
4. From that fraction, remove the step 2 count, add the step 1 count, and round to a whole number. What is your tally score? 4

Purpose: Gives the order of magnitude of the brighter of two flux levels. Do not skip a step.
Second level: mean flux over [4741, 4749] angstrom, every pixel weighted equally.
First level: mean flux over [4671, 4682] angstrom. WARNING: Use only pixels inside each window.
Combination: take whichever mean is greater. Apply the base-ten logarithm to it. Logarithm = 1.15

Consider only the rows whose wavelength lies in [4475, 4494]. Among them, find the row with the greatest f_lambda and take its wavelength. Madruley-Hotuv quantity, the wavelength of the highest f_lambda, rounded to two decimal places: 4486.74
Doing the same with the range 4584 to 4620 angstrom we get 4610.32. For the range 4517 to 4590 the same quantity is 4570.15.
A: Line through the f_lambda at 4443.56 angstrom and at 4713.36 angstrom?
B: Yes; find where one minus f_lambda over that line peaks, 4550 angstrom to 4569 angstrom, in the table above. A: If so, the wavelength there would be 4553.35 angstrom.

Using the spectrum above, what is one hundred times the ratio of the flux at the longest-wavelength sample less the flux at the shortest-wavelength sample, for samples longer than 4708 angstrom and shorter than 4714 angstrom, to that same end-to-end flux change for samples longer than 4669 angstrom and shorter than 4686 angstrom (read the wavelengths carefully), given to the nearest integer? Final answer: 67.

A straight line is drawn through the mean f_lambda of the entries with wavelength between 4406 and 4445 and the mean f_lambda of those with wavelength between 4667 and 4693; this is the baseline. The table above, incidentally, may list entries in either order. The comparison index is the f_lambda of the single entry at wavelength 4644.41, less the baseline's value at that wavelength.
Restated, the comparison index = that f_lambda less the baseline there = 0.1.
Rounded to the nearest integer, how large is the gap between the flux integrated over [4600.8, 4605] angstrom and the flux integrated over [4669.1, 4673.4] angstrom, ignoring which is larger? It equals 3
